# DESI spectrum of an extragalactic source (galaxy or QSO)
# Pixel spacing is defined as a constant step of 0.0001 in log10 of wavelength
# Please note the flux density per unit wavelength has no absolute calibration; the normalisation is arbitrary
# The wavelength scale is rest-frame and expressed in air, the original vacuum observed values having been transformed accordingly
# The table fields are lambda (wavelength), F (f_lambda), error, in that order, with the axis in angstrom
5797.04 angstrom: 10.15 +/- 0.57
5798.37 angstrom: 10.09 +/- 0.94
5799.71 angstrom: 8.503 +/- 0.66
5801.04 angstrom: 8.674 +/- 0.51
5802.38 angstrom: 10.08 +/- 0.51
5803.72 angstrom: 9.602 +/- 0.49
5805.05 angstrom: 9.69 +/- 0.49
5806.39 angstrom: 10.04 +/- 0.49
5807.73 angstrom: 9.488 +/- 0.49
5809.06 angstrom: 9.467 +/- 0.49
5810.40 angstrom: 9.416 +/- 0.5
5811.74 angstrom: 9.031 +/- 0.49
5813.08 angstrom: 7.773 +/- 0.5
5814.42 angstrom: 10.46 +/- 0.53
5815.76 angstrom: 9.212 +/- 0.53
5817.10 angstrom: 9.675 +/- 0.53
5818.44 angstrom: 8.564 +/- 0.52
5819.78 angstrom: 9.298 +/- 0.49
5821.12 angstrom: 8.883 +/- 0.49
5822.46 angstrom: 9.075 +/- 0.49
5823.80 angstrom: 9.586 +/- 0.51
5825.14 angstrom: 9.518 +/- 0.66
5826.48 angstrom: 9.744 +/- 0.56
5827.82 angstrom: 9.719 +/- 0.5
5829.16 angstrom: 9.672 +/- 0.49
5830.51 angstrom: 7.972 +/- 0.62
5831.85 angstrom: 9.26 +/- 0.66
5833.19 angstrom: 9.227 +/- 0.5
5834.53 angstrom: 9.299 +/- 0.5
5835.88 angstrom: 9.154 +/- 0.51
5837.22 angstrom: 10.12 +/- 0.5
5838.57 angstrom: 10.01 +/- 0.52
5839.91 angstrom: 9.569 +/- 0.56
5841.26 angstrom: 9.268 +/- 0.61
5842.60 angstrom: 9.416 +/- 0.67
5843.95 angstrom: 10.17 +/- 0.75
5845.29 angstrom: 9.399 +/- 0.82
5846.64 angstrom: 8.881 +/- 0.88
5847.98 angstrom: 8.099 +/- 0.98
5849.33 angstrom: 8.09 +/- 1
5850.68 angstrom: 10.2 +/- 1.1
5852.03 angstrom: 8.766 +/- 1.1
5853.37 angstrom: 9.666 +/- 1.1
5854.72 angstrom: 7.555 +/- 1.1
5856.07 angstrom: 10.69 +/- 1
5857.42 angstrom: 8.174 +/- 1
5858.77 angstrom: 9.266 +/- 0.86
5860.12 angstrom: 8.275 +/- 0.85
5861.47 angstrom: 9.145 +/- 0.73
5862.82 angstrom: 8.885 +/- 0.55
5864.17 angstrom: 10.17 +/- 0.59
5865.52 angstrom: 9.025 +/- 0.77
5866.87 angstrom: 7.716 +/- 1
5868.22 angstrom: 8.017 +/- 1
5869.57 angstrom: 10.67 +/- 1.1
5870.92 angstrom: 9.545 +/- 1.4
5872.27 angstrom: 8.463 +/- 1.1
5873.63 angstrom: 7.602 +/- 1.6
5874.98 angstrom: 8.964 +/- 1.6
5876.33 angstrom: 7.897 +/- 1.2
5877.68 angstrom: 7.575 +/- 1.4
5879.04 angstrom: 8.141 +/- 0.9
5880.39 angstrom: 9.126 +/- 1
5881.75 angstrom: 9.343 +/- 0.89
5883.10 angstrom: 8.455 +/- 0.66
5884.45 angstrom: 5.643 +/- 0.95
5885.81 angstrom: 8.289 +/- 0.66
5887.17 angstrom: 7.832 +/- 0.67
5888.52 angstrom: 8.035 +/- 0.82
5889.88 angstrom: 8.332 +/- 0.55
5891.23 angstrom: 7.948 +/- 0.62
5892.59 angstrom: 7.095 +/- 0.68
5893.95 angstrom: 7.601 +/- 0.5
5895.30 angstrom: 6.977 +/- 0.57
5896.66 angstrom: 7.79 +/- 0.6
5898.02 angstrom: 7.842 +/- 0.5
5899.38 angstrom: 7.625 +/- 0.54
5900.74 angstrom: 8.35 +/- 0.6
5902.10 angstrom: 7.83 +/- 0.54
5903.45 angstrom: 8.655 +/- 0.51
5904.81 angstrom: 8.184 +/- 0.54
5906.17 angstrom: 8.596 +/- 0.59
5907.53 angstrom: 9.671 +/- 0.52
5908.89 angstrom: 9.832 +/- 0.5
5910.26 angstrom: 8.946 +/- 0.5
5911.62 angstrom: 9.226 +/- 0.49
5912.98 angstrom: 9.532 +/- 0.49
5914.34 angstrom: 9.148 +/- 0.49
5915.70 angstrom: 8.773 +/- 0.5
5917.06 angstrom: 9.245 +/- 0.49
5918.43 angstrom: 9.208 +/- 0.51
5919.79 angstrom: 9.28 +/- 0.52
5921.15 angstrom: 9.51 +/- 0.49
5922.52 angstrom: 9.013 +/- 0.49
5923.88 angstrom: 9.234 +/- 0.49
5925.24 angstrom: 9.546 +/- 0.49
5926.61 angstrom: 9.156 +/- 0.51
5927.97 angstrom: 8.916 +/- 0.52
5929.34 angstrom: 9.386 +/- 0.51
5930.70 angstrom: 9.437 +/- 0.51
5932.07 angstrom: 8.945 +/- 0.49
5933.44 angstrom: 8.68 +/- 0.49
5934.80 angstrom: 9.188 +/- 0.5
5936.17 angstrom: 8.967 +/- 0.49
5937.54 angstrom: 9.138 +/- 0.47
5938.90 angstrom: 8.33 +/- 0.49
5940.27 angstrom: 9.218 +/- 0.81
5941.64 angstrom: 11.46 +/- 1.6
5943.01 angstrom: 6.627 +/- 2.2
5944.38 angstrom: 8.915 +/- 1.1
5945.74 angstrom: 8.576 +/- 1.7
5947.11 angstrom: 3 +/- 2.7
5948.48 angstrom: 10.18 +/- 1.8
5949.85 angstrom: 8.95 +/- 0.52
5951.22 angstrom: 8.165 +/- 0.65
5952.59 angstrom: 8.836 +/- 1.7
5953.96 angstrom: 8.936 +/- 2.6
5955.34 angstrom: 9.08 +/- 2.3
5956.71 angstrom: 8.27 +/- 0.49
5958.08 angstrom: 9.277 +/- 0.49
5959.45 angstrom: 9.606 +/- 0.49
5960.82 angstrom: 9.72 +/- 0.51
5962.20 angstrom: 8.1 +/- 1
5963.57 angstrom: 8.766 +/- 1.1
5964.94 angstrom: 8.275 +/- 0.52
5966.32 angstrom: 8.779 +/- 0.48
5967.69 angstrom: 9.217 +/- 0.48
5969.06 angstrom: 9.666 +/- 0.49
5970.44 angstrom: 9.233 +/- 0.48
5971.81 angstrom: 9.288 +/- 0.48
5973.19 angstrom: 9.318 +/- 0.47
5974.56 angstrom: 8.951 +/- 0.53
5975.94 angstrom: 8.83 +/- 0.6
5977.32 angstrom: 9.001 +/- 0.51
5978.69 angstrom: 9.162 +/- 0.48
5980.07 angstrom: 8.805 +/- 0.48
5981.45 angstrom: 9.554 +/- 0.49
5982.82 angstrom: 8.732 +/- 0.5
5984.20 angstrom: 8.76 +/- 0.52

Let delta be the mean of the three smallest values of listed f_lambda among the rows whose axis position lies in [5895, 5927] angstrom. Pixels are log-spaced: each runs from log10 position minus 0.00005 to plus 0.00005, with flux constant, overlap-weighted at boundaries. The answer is 7.5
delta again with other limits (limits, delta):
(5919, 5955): 5.9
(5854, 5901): 6.6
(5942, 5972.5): 5.9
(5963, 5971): 8.6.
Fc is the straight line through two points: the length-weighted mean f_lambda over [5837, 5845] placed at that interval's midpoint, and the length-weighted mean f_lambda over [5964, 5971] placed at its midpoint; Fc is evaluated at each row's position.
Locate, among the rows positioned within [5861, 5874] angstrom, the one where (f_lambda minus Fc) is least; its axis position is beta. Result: 5873.63 angstrom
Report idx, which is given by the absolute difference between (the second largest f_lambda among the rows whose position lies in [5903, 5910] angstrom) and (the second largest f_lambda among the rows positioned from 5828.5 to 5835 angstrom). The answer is 0.37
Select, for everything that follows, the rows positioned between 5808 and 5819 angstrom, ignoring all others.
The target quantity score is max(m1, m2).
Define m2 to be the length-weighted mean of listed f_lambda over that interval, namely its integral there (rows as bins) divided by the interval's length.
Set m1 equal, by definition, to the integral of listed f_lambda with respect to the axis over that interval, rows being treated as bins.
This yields 101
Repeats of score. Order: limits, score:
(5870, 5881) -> 93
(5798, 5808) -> 95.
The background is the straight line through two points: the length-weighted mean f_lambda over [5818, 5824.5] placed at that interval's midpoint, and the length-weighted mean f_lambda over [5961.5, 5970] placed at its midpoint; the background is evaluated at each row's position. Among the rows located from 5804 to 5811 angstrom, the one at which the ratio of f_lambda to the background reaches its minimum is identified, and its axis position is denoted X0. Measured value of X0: 5810.40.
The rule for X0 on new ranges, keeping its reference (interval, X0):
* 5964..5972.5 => 5964.94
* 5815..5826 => 5818.44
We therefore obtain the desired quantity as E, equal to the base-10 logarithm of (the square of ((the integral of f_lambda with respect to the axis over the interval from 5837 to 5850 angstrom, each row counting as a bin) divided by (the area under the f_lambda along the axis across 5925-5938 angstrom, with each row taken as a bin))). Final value 0.015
